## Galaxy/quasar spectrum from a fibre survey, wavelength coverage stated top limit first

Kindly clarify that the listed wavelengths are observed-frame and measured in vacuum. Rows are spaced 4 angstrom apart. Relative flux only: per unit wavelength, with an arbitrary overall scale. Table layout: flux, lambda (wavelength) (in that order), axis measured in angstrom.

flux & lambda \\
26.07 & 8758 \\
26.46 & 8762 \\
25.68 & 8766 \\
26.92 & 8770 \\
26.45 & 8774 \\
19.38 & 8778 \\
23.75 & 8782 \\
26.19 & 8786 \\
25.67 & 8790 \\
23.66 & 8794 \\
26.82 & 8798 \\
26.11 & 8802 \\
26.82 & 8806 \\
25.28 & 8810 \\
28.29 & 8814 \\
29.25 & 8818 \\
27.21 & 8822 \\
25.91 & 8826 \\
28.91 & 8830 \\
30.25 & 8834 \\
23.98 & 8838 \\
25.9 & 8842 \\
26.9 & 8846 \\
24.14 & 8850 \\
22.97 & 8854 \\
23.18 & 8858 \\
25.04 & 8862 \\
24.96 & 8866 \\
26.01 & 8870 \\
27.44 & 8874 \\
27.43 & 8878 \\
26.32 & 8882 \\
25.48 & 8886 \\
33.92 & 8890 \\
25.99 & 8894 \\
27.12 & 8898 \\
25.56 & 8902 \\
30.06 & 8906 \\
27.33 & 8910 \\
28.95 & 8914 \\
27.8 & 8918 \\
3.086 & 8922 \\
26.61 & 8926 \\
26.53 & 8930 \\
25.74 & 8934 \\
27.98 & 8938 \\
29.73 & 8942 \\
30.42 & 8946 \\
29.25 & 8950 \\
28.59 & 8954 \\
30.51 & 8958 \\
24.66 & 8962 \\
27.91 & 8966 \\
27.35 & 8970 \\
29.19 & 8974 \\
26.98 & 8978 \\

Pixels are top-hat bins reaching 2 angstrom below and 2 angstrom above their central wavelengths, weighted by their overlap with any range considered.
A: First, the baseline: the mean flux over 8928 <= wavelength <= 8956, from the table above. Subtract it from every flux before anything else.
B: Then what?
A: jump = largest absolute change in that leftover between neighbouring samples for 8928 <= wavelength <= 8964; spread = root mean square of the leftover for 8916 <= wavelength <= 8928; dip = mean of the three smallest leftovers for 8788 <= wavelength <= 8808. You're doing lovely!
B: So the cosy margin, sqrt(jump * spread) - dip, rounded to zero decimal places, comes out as 12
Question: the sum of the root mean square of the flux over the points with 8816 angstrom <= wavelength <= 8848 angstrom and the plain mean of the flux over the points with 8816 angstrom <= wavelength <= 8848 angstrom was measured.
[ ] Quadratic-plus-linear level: 55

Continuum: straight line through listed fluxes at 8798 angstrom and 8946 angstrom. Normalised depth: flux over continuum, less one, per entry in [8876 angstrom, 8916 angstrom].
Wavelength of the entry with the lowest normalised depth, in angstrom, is 8902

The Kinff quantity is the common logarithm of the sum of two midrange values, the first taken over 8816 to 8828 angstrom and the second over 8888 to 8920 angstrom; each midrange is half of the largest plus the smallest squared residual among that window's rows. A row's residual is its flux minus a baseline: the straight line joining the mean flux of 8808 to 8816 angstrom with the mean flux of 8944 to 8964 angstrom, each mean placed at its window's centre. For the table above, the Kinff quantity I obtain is 1.3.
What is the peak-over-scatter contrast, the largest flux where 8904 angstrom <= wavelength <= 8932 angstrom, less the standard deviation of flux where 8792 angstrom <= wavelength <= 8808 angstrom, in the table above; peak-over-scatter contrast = 29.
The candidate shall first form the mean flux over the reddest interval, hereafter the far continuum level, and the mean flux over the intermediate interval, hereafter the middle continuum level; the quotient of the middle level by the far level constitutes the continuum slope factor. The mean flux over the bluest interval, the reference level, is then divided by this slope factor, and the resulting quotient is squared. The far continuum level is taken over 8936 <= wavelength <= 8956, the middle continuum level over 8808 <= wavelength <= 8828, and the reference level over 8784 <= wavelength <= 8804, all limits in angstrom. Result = 761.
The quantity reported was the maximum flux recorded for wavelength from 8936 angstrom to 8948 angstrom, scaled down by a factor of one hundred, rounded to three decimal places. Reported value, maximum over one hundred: 0.304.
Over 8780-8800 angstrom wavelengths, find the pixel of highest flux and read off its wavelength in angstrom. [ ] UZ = 8798 angstrom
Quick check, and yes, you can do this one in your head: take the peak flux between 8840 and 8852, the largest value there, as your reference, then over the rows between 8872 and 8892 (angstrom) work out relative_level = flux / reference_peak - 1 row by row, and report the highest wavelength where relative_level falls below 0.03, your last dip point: 8886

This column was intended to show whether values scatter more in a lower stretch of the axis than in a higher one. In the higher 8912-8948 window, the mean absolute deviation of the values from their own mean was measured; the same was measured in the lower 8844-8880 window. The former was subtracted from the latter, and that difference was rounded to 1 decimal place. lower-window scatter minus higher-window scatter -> -3.5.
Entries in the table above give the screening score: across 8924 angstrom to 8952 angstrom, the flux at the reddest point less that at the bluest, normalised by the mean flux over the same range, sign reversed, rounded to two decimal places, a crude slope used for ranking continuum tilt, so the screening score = -0.09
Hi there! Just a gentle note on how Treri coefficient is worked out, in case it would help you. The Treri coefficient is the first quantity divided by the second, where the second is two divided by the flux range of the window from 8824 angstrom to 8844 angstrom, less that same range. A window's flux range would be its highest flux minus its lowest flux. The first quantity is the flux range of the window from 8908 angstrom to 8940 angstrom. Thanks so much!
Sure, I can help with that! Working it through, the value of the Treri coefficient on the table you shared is -4.3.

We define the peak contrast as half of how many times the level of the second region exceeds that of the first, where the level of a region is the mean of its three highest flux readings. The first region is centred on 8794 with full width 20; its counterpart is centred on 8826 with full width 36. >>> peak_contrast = 0.559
